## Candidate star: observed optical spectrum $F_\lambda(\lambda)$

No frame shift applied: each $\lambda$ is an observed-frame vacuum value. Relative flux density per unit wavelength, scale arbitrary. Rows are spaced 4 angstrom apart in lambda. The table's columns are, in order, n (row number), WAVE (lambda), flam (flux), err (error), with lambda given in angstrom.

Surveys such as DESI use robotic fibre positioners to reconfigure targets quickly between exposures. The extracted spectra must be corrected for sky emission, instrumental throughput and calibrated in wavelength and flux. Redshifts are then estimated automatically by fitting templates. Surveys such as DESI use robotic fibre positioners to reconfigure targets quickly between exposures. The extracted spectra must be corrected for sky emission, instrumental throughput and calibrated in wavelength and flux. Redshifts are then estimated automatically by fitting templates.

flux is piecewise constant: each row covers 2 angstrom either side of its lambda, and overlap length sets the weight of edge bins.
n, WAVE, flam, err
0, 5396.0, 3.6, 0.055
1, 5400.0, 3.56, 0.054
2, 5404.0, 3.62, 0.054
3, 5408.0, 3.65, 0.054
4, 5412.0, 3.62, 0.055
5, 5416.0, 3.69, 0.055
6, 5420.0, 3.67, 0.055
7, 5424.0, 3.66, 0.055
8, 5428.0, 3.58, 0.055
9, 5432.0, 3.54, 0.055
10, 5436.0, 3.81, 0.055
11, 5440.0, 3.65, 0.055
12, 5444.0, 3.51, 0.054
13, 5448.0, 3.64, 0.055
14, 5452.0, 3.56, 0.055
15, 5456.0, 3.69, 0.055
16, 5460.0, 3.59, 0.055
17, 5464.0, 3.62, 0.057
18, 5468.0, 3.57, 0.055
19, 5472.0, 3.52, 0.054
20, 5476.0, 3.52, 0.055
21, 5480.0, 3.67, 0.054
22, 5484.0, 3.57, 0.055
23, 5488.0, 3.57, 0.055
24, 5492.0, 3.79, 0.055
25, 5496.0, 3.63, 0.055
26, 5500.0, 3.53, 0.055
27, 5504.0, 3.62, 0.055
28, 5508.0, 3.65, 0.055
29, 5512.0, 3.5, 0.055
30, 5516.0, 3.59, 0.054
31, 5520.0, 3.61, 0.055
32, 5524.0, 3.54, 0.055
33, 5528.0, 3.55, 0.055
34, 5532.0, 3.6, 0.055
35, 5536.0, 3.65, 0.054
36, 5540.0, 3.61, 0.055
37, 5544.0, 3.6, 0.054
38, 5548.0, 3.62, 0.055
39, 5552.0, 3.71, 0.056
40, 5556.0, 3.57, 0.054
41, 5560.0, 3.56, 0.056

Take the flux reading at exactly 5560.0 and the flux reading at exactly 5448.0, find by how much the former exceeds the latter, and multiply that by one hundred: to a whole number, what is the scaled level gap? -8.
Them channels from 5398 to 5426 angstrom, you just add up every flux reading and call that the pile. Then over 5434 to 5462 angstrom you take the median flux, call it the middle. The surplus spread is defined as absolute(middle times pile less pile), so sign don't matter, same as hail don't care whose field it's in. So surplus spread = 67.2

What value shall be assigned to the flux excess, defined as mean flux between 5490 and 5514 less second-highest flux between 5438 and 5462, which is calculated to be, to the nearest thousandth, -0.030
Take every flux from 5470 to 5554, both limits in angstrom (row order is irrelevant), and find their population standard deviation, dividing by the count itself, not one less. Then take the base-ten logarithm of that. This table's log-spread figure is -1.17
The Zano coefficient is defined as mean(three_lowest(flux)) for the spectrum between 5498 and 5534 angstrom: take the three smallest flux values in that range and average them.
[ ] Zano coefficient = 3.52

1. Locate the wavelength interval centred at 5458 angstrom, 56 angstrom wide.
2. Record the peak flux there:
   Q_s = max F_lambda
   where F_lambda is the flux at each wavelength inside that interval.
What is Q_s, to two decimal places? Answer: 3.81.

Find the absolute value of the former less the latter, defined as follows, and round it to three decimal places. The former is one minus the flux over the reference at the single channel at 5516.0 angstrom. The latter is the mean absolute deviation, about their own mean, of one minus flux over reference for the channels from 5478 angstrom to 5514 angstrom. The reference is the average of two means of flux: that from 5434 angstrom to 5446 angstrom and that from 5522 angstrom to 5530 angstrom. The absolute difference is 0.015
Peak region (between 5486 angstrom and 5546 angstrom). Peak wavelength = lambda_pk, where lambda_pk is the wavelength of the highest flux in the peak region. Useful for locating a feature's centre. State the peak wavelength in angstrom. 5492.0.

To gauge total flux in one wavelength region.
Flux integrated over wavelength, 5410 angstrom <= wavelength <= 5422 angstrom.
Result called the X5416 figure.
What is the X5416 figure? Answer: 43.9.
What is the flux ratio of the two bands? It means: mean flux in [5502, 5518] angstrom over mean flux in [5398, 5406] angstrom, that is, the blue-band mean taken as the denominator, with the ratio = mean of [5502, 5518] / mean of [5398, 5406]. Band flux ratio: 1.00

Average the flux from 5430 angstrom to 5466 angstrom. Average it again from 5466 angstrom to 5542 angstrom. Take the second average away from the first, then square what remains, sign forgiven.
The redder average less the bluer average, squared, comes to 0.0008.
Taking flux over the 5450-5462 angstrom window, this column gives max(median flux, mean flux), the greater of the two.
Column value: 3.613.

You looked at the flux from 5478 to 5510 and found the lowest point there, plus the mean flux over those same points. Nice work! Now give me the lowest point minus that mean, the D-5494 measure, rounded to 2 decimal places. -0.10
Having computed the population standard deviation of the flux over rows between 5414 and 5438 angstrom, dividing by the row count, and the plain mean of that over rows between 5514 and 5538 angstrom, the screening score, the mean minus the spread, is 3.50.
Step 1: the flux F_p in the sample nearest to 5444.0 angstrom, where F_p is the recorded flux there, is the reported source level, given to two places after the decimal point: 3.51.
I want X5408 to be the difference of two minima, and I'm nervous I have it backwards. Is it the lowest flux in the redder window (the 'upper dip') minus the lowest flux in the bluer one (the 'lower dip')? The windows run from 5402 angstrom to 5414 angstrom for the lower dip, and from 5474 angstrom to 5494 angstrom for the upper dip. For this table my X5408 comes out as -0.10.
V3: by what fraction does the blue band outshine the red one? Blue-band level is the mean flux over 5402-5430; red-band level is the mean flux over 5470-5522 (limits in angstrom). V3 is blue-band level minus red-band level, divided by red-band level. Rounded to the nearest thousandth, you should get 0.012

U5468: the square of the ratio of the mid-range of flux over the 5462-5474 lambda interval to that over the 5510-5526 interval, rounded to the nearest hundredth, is 1.01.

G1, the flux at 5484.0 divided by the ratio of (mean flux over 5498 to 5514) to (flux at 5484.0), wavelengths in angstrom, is 3.57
